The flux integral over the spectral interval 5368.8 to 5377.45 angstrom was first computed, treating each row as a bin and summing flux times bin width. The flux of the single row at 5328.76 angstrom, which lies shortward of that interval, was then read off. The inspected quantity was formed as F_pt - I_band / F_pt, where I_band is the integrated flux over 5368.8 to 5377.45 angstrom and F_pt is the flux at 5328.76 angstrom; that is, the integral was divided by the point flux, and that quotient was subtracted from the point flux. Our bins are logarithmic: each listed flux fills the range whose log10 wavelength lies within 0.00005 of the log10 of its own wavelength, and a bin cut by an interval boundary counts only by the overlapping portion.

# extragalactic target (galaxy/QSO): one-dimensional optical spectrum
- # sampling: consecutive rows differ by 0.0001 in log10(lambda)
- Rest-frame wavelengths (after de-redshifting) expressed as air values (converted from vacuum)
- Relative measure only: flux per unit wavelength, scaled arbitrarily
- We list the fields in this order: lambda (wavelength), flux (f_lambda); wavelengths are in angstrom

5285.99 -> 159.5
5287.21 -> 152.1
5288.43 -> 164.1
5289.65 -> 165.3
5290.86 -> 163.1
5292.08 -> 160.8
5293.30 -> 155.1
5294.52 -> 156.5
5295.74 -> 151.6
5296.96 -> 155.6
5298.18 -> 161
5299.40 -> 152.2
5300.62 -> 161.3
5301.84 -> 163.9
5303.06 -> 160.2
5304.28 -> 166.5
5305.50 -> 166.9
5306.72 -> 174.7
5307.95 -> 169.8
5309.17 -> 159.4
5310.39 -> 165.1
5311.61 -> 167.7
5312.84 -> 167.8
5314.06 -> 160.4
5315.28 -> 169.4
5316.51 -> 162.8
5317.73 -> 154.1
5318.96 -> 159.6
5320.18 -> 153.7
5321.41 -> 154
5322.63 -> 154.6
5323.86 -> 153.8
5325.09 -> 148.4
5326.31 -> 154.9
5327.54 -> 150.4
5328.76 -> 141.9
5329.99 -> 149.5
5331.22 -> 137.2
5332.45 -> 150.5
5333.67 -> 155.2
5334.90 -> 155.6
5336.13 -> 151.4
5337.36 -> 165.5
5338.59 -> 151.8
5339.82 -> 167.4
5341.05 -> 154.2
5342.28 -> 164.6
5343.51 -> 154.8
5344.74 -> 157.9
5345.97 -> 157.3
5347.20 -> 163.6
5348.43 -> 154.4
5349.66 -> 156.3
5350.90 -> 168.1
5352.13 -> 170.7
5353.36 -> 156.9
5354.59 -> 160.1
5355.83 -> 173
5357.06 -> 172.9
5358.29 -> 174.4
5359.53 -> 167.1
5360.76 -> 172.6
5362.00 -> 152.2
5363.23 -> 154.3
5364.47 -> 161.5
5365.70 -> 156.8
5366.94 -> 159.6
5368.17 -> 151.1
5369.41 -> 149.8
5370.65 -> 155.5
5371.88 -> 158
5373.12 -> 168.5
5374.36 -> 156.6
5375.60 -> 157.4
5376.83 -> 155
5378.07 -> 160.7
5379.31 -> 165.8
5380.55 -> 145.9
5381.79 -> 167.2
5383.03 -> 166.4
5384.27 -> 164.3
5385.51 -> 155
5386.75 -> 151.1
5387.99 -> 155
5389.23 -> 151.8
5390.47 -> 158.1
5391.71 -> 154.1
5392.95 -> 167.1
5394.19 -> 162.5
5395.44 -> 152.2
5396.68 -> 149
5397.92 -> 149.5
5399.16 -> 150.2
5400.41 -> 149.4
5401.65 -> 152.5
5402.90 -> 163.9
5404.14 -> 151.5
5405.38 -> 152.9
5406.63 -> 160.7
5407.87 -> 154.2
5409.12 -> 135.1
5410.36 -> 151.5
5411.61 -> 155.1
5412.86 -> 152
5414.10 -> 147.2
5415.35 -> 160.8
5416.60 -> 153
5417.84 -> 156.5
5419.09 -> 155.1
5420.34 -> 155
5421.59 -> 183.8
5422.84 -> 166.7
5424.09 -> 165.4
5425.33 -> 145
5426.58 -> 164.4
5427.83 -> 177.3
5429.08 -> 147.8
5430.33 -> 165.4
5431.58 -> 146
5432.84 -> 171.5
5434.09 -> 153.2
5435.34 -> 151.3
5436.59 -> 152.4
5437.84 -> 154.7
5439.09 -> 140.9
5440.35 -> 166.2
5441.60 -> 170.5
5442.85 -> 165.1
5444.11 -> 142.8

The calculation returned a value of 132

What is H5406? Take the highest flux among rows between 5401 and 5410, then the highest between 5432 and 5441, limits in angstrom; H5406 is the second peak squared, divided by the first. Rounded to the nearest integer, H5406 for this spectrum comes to 179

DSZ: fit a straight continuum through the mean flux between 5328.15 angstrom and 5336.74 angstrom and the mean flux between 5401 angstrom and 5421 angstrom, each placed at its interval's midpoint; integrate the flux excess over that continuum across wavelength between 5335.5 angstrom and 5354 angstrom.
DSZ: 187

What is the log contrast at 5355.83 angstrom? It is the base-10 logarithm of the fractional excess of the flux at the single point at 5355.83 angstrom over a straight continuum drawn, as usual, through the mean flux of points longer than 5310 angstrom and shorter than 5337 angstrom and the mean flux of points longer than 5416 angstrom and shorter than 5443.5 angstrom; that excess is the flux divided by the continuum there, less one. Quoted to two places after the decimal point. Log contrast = -0.98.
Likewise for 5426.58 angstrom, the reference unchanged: -1.49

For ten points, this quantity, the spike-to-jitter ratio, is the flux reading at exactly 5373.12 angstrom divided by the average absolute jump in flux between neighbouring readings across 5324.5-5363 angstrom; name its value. 21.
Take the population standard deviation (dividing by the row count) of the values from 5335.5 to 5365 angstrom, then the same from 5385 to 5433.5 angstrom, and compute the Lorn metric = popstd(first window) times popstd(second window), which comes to 68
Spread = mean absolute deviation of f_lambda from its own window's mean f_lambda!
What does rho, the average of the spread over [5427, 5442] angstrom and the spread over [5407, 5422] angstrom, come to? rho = 8.09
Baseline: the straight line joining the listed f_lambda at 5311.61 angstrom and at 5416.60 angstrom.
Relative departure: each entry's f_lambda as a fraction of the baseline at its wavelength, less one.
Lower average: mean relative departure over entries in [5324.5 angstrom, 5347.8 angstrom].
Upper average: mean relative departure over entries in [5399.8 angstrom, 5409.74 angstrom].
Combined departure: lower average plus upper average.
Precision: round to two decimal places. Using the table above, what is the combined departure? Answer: -0.07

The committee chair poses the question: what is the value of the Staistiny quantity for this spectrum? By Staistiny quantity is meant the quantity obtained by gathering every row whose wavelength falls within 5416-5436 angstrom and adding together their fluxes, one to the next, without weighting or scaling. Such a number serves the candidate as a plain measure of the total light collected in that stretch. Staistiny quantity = 2557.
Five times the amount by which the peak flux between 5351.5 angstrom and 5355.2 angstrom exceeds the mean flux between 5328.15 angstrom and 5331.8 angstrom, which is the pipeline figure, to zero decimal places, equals 139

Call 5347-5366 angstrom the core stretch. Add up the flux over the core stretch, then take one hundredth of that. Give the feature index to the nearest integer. 26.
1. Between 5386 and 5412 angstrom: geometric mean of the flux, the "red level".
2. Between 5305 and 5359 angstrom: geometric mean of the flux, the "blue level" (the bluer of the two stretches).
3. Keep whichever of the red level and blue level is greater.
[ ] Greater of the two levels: 159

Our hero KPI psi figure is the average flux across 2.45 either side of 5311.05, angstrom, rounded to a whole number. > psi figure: 165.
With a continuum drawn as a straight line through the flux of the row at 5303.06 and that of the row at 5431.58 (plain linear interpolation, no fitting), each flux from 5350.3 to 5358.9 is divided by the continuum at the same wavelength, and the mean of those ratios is 1.09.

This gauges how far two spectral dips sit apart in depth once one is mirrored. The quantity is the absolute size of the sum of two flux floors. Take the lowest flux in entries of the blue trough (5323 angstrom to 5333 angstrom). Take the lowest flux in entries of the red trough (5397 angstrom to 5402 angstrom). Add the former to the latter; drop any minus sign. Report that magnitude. 287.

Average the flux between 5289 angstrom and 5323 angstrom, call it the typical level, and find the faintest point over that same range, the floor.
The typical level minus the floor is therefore 10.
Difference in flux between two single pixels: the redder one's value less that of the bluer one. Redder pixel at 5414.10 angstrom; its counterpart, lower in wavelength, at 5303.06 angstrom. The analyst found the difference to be -13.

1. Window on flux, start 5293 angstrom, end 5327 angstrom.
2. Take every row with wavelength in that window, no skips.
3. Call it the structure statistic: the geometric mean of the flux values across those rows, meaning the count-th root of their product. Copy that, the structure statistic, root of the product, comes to 160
